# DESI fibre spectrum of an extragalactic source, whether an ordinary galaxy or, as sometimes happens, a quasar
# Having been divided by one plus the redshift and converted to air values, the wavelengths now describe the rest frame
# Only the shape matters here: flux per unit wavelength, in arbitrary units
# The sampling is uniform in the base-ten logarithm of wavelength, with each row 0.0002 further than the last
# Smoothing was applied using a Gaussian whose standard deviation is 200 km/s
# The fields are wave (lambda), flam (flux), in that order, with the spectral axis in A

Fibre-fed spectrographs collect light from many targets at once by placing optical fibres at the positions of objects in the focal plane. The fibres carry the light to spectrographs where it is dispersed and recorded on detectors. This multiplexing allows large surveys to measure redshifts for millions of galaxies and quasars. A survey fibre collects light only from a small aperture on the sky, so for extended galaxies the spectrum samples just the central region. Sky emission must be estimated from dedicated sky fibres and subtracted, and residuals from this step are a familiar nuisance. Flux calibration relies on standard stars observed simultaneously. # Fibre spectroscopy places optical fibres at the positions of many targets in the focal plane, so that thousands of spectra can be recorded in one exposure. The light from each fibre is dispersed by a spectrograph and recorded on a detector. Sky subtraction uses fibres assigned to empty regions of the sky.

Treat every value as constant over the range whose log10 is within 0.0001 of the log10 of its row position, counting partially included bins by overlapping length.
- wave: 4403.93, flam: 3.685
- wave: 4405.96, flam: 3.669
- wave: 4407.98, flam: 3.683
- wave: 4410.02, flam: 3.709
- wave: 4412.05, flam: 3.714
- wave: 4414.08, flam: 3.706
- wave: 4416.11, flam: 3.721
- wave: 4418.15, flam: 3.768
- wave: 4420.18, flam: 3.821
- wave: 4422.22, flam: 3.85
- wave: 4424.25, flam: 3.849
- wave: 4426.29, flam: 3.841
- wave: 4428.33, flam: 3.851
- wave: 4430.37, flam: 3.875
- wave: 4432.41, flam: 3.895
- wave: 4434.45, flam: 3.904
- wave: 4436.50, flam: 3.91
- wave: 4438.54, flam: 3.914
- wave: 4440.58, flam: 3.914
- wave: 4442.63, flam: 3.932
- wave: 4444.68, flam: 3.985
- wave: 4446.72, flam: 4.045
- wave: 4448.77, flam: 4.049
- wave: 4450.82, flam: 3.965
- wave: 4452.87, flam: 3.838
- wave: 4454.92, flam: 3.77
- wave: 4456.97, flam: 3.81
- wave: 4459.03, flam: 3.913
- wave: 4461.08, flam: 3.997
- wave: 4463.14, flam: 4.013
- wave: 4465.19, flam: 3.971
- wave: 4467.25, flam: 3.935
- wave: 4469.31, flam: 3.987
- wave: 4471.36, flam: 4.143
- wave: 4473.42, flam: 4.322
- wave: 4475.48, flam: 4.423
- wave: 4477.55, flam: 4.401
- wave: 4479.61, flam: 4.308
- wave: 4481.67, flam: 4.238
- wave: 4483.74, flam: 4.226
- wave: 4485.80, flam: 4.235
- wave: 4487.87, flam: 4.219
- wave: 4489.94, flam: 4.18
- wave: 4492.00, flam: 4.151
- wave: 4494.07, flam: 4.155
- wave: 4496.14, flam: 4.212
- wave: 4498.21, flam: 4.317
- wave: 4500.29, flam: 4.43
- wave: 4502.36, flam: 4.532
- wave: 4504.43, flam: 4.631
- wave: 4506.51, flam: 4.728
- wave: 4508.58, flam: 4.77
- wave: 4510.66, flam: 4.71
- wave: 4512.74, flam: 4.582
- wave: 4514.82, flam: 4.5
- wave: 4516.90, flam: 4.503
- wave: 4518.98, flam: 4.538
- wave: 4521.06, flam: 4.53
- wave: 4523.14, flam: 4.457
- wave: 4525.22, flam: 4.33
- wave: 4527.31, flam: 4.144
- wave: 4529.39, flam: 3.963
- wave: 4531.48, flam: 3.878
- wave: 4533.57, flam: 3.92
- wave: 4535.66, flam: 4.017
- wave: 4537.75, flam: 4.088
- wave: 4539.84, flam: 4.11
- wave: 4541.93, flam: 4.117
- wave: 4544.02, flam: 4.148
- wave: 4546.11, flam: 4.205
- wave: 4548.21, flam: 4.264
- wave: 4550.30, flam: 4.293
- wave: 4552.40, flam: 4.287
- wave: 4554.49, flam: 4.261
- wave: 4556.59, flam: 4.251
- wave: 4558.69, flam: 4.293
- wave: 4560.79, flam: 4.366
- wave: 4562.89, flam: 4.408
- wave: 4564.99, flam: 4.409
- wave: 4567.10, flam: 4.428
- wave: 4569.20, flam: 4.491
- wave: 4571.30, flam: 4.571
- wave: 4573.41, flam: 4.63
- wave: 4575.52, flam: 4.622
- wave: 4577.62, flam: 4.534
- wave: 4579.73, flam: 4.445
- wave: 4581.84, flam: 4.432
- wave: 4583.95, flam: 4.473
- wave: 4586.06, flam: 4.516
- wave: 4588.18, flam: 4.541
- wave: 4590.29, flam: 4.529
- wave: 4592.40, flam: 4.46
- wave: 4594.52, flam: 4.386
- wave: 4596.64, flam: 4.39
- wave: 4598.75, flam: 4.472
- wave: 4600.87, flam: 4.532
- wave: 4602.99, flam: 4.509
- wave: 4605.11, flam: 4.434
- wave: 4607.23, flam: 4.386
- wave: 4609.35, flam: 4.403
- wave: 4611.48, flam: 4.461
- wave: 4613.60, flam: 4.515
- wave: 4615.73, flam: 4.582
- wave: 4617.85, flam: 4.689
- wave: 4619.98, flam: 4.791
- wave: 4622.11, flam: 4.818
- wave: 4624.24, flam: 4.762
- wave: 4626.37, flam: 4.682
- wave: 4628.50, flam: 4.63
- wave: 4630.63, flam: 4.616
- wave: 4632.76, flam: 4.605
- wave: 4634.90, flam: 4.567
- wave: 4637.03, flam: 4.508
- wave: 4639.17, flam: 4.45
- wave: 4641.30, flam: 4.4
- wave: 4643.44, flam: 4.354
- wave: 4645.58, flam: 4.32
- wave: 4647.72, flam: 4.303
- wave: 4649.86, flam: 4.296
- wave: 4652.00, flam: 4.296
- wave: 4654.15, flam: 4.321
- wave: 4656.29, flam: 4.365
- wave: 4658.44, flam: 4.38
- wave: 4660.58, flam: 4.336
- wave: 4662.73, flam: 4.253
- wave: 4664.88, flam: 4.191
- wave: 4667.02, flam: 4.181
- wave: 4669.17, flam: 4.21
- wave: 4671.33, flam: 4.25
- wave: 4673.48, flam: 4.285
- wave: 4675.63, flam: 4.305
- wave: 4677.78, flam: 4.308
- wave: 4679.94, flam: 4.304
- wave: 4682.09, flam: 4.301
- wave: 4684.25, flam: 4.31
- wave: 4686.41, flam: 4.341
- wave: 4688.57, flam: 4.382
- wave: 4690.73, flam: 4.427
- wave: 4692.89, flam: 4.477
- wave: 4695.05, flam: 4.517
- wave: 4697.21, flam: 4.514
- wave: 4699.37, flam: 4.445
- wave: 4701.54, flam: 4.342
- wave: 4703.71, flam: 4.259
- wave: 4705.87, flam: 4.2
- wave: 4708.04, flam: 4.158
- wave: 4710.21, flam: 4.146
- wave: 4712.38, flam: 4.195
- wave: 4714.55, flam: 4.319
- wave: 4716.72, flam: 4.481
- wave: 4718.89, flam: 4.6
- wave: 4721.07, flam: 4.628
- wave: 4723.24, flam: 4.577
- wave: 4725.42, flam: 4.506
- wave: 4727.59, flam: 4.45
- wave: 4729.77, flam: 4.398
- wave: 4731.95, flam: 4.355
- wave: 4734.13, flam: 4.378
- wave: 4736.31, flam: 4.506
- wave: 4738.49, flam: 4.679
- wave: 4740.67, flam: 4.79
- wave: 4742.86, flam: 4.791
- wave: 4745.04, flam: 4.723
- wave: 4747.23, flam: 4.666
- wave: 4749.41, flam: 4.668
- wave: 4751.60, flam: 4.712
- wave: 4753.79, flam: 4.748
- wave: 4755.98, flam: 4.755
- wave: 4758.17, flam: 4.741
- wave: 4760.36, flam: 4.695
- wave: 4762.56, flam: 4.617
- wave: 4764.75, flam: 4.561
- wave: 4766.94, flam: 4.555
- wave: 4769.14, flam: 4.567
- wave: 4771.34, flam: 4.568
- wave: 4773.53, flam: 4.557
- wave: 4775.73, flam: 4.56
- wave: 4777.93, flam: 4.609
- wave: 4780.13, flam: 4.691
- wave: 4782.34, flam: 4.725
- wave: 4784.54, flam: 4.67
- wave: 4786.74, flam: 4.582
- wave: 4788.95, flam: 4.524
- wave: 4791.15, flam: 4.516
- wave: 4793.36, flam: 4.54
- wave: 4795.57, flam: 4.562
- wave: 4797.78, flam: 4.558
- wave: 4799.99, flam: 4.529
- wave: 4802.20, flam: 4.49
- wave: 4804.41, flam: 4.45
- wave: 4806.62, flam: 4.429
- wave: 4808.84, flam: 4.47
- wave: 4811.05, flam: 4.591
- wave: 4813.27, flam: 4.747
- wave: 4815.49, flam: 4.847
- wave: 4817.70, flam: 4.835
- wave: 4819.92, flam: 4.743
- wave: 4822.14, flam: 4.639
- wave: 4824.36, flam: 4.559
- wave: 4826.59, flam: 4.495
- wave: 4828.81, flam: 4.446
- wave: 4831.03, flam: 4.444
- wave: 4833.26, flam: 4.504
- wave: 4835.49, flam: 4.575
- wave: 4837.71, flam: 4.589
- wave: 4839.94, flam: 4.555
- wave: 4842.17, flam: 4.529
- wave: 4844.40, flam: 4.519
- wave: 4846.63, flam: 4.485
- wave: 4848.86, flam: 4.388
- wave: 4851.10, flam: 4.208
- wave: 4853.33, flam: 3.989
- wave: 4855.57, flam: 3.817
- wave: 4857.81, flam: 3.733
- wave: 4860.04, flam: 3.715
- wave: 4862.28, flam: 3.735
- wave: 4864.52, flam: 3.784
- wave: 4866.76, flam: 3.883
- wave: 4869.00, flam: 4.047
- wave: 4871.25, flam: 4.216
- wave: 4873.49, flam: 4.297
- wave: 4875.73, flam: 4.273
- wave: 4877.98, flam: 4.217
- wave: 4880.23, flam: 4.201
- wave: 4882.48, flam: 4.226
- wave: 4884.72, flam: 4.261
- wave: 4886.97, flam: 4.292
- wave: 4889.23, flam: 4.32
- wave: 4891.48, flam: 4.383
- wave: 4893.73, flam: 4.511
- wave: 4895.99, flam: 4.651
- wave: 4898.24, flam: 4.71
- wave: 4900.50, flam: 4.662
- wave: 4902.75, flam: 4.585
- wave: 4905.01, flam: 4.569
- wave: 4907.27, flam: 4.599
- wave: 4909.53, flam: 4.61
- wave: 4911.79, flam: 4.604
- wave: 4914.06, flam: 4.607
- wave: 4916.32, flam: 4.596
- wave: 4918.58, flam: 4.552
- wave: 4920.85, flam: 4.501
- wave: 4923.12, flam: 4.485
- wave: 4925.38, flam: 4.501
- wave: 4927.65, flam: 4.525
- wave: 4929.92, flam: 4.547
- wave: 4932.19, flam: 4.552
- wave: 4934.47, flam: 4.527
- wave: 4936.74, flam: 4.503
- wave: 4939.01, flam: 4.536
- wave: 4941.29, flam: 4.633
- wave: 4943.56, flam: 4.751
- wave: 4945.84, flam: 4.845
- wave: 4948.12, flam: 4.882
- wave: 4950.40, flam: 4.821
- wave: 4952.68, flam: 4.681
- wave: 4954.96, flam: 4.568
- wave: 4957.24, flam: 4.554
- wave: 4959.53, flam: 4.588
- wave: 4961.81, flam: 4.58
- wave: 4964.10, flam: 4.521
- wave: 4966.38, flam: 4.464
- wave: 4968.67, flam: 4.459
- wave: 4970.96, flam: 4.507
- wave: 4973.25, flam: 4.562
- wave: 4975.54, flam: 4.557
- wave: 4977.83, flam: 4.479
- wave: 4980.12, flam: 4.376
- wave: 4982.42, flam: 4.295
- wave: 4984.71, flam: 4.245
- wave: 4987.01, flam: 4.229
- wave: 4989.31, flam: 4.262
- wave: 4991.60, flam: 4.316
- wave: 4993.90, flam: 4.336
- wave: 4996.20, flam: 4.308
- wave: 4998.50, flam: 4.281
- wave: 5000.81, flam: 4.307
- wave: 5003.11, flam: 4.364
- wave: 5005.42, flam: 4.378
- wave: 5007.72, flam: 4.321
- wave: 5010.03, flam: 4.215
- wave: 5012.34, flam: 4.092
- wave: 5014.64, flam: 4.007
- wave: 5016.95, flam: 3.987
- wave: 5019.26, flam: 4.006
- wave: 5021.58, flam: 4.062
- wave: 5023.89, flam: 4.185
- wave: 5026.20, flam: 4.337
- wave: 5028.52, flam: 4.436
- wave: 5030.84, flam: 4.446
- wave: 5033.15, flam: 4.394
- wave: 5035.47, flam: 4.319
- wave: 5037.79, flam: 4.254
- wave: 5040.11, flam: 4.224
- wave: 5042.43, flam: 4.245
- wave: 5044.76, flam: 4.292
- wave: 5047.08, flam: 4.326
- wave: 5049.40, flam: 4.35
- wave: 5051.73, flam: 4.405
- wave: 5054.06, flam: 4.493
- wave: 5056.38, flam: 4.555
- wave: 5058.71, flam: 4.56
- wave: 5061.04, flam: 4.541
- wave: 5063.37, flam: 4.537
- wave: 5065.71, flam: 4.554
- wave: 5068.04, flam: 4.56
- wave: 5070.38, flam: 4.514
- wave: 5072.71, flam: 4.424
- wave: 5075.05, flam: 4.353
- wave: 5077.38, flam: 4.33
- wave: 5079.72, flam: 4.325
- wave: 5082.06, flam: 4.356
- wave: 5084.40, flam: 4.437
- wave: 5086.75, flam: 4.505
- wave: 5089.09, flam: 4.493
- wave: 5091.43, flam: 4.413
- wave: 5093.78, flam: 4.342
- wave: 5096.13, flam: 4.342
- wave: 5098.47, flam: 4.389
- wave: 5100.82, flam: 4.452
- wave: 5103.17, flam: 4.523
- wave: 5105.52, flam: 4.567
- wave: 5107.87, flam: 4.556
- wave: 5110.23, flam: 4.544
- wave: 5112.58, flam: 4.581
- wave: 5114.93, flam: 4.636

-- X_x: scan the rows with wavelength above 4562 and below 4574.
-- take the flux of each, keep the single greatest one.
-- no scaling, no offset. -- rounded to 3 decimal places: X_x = 4.630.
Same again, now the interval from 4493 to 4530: 4.770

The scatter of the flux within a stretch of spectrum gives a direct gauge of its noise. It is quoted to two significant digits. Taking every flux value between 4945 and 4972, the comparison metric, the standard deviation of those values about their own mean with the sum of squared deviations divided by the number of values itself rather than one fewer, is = 0.14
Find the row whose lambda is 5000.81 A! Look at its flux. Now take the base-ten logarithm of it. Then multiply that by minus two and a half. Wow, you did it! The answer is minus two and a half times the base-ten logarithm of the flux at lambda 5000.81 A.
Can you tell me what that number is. -1.59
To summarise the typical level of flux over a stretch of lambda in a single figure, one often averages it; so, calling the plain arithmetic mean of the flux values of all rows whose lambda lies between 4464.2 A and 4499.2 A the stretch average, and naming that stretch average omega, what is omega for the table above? 4.20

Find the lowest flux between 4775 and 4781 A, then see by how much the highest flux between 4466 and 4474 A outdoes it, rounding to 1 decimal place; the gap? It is -0.2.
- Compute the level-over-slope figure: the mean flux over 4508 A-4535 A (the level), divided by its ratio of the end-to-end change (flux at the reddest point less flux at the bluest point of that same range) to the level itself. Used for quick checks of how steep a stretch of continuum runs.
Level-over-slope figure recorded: -22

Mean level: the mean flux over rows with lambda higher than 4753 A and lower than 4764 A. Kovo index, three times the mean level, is 14.1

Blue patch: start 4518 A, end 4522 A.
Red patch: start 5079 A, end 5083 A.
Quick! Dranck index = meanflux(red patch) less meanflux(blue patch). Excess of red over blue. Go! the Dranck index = -0.19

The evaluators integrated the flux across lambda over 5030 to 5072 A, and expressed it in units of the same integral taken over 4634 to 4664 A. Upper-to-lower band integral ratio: 1.4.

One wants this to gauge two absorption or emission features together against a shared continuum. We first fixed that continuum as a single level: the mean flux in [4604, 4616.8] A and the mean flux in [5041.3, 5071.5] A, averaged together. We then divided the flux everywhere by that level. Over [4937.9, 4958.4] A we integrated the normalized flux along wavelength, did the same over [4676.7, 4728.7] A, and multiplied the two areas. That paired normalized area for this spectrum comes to 1103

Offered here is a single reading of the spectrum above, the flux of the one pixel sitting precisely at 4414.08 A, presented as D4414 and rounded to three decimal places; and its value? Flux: 3.706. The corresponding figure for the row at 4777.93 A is 4.609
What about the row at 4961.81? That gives 4.580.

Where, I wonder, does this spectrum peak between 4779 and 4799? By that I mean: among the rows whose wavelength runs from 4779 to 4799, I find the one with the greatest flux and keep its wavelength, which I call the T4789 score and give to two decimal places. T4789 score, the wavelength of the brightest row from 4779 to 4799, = 4782.34 A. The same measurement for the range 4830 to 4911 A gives 4898.24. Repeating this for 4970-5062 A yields 4973.25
